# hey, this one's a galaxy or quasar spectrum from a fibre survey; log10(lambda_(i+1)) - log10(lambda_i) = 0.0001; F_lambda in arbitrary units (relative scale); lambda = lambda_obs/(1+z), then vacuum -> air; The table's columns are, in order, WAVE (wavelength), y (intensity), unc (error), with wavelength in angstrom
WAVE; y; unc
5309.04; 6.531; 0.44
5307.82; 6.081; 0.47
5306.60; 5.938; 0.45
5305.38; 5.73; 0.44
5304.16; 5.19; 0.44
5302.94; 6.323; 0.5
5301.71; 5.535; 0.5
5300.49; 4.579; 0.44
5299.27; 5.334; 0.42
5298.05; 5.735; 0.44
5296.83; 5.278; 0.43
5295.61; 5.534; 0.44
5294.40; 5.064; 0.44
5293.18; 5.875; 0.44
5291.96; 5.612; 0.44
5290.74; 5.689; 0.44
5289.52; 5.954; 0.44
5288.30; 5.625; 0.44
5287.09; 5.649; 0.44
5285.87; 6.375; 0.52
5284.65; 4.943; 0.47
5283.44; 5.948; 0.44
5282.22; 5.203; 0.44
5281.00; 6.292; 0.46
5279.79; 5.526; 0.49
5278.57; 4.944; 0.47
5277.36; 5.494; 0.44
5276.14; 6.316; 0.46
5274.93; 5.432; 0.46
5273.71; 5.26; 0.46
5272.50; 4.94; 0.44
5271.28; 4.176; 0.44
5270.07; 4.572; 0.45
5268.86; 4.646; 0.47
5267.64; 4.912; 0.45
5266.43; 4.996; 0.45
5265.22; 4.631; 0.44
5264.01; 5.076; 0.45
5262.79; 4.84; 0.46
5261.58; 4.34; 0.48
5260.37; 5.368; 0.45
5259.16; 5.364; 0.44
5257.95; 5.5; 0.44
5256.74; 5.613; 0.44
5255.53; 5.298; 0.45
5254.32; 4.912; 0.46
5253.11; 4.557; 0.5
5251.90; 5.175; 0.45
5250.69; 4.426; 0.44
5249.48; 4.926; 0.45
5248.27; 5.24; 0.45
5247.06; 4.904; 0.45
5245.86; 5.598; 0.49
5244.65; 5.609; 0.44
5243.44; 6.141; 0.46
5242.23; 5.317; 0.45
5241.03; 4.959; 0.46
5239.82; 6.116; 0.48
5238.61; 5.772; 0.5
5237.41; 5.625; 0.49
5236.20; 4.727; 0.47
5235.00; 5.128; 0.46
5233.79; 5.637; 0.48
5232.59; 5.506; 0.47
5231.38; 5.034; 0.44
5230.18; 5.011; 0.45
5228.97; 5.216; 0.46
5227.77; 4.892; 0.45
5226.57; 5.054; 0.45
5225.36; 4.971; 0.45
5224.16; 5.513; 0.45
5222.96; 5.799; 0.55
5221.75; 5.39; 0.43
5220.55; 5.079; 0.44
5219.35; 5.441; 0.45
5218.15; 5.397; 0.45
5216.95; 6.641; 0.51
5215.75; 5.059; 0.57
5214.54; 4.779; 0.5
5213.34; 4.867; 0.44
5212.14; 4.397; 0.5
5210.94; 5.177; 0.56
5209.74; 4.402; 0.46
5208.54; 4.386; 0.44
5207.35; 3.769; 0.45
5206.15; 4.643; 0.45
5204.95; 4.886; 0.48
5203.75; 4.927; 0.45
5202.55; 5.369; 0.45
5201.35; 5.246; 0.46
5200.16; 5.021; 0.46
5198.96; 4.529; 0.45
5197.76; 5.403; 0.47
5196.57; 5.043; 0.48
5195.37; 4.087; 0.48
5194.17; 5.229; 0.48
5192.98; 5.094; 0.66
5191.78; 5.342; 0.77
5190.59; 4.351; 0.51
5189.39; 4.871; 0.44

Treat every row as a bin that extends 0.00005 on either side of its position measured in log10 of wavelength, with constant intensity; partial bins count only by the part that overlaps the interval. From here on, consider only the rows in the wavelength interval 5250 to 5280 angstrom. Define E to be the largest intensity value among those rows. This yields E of 6.316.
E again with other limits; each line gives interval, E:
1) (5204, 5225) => 6.641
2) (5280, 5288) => 6.375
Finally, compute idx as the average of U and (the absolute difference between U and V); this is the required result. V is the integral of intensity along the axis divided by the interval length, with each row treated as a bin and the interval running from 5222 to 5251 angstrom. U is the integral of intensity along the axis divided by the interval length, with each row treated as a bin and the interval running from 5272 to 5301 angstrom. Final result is 2.88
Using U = 5.5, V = 5.31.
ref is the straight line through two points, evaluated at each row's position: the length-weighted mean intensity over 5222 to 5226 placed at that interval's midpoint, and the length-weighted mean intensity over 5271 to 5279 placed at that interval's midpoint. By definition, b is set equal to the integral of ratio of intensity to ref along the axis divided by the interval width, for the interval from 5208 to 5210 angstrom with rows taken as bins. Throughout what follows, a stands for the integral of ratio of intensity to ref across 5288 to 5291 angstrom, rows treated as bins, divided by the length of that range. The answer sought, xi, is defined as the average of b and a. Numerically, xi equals 0.95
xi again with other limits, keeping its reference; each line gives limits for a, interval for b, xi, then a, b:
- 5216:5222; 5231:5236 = 1.01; 1.03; 0.98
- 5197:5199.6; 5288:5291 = 1.01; 0.91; 1.10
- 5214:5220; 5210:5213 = 0.94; 1.01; 0.87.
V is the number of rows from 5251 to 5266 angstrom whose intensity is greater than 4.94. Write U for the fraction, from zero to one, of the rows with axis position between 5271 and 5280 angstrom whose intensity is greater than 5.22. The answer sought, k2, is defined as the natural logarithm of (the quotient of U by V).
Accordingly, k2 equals -2.4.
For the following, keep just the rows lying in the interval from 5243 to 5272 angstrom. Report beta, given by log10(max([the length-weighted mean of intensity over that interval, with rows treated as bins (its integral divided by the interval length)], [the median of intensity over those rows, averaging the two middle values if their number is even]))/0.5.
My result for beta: 1.40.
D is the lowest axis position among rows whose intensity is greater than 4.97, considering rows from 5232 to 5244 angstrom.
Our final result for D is 5232.59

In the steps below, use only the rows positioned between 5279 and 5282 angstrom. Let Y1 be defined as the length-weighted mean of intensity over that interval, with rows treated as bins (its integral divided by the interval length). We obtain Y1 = 5.8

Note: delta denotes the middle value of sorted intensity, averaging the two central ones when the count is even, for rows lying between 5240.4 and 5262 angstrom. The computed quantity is 5.3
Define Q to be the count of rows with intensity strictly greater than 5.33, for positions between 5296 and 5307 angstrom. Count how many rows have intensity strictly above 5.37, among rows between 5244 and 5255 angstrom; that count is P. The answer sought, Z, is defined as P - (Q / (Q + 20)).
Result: 2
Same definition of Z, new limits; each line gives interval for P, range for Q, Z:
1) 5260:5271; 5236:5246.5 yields 0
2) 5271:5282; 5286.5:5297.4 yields 5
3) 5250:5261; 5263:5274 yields 2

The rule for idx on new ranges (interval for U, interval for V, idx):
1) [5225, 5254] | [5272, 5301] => 2.77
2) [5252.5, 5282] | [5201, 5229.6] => 2.60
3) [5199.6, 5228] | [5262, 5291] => 2.65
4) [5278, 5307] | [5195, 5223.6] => 3.08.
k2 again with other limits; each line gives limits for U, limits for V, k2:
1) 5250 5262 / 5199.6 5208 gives -1.8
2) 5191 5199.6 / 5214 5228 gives -3.1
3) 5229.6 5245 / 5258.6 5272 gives -1.9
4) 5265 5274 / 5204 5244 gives -5.2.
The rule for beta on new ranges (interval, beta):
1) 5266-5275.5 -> 1.38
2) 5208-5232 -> 1.42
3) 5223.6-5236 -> 1.43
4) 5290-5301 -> 1.49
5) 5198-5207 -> 1.39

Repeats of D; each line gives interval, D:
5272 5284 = 5273.71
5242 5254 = 5242.23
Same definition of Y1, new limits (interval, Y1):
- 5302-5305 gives 5.7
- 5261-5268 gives 4.8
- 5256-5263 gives 5.2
